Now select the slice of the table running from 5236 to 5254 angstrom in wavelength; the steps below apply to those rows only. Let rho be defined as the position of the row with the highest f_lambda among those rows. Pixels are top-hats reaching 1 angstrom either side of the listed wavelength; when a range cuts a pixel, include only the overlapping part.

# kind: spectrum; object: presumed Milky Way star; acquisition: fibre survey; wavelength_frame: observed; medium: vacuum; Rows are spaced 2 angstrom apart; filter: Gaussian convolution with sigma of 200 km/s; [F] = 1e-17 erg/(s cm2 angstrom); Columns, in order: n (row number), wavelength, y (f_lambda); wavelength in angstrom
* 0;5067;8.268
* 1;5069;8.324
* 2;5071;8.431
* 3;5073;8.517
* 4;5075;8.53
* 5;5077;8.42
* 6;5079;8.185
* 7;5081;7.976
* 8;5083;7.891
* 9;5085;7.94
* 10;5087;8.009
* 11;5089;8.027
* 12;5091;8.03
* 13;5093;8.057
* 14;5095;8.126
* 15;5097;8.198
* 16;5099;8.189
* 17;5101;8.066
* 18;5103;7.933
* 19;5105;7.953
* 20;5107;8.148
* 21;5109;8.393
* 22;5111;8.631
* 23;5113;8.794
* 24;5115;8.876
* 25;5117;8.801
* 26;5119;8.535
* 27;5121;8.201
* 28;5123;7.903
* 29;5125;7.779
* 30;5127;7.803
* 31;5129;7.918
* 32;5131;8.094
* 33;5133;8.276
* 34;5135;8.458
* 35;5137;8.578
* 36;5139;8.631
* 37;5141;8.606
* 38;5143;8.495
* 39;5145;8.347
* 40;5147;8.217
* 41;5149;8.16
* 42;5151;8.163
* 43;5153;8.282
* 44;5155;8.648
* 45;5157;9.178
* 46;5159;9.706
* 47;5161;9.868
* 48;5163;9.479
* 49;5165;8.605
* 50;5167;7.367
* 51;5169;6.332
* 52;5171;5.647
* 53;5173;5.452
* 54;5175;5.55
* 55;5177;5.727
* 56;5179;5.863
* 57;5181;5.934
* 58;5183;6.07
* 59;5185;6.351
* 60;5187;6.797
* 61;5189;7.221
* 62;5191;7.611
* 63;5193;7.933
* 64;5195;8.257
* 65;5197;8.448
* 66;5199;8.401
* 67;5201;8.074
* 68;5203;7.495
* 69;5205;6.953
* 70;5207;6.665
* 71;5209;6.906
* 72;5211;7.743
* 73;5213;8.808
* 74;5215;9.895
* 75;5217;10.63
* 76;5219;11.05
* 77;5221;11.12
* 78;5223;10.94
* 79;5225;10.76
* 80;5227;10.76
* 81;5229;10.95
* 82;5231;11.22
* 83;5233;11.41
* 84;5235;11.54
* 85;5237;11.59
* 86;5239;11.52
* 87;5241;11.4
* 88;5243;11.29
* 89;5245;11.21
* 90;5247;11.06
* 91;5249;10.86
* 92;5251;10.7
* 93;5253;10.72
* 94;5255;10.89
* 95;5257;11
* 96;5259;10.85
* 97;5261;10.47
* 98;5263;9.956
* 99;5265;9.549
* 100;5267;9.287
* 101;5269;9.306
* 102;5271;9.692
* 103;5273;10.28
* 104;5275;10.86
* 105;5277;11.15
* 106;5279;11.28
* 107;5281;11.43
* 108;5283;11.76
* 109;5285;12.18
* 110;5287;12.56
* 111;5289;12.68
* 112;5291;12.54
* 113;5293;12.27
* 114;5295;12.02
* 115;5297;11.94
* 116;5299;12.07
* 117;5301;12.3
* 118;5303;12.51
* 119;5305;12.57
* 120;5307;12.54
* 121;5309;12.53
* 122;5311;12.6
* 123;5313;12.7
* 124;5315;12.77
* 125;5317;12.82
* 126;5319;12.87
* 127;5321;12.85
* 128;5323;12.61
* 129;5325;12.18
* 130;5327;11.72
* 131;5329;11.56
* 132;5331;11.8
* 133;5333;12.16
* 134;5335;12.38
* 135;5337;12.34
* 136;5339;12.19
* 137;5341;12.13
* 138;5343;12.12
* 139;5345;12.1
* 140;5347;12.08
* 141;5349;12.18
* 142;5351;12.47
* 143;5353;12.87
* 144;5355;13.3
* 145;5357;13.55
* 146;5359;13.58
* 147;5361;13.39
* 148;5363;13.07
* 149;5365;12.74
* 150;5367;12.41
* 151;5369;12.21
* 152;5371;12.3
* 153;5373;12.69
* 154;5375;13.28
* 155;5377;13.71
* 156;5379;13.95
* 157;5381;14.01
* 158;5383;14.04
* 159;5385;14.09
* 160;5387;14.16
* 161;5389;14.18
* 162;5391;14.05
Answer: 5237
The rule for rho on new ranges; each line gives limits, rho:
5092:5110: 5109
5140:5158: 5157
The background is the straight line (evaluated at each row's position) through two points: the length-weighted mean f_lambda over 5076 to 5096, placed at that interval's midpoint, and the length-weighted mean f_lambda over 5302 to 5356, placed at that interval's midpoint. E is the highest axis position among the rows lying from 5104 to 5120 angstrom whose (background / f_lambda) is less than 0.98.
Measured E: 5117 angstrom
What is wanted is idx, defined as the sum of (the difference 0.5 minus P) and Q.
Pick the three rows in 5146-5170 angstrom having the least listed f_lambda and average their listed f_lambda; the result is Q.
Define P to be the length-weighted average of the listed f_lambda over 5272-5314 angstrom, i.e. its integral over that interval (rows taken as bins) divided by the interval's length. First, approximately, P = 12.0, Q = 7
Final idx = -4.3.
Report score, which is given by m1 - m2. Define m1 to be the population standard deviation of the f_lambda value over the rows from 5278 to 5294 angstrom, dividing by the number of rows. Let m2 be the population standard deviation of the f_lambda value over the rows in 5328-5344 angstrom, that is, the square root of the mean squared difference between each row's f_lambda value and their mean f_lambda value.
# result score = 0.24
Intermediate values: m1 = 0.50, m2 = 0.26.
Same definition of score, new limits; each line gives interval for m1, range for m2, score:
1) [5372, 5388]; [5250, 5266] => 0.00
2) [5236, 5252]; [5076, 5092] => 0.14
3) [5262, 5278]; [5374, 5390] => 0.37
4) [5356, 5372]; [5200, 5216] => -0.49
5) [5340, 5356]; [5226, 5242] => 0.14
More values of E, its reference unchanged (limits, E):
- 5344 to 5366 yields 5361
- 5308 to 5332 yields 5323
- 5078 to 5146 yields 5117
